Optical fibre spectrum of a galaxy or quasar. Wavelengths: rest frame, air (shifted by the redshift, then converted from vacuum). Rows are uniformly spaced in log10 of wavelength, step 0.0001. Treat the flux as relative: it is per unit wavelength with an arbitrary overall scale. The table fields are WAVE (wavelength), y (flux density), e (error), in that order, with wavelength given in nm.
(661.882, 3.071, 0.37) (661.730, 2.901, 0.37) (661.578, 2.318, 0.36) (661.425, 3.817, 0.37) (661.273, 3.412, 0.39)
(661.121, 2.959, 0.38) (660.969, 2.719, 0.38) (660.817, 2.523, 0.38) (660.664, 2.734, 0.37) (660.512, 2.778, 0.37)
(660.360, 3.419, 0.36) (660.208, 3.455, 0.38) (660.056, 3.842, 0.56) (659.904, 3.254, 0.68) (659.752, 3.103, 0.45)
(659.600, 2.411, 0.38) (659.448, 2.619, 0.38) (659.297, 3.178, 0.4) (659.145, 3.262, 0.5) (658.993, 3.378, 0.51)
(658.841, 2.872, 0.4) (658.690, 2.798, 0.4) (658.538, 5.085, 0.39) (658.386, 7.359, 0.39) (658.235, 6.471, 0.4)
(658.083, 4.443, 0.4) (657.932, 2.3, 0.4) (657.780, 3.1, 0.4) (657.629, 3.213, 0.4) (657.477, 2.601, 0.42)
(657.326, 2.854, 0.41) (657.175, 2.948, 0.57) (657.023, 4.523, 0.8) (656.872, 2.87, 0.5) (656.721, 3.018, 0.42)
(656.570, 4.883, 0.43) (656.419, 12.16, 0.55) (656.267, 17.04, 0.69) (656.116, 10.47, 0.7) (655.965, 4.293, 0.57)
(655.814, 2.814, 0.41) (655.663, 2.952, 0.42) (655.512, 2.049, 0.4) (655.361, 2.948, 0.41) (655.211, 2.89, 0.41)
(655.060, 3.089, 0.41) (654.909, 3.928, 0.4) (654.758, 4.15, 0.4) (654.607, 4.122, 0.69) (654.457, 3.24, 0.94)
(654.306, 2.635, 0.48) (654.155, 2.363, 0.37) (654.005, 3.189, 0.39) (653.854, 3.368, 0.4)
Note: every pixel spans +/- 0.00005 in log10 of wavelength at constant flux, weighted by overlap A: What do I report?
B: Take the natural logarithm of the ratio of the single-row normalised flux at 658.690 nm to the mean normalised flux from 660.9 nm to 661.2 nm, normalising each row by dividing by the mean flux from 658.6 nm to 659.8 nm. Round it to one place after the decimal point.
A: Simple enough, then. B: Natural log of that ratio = 0.0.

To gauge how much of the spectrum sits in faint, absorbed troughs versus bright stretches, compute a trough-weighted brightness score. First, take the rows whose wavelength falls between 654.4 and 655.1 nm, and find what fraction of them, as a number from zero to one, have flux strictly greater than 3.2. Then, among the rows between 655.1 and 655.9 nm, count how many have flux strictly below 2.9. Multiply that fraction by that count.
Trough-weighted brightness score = 2.4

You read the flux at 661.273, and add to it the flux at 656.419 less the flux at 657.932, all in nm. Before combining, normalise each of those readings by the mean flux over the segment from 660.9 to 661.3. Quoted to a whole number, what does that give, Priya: 4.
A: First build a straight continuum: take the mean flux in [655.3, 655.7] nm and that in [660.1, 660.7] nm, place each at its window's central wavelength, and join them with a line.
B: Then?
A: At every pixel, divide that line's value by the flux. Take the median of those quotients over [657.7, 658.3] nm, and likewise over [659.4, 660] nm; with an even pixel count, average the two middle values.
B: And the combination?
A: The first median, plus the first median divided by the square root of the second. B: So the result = 1.55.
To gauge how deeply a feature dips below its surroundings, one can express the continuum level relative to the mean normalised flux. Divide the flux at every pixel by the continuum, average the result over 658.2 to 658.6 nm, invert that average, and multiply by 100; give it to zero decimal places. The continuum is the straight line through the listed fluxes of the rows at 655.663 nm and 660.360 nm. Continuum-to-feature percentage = 51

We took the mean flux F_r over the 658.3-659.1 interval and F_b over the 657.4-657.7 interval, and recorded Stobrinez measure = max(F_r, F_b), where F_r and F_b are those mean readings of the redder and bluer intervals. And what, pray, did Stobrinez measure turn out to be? 4.3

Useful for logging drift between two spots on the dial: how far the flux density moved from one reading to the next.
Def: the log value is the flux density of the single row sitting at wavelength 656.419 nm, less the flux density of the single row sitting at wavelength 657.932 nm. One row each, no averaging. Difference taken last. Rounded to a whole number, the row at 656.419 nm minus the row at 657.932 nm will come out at 10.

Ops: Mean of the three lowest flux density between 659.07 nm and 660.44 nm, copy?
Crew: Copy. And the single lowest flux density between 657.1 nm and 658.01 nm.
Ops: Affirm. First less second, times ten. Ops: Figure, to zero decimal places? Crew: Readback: 4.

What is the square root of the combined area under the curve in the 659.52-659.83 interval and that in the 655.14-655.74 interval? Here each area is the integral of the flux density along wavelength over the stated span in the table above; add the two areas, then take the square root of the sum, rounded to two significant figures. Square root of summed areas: 1.6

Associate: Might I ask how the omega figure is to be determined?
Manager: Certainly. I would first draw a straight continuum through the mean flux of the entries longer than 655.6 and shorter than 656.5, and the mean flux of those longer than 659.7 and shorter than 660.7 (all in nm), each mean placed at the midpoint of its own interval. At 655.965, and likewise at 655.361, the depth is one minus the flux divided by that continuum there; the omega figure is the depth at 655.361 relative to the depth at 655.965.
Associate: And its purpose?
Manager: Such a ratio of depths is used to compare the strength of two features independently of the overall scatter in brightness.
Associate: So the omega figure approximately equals 1.4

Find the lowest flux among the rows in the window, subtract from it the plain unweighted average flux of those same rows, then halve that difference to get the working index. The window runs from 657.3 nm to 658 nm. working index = -0.26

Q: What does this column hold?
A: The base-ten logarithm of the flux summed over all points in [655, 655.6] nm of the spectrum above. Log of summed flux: 1.04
